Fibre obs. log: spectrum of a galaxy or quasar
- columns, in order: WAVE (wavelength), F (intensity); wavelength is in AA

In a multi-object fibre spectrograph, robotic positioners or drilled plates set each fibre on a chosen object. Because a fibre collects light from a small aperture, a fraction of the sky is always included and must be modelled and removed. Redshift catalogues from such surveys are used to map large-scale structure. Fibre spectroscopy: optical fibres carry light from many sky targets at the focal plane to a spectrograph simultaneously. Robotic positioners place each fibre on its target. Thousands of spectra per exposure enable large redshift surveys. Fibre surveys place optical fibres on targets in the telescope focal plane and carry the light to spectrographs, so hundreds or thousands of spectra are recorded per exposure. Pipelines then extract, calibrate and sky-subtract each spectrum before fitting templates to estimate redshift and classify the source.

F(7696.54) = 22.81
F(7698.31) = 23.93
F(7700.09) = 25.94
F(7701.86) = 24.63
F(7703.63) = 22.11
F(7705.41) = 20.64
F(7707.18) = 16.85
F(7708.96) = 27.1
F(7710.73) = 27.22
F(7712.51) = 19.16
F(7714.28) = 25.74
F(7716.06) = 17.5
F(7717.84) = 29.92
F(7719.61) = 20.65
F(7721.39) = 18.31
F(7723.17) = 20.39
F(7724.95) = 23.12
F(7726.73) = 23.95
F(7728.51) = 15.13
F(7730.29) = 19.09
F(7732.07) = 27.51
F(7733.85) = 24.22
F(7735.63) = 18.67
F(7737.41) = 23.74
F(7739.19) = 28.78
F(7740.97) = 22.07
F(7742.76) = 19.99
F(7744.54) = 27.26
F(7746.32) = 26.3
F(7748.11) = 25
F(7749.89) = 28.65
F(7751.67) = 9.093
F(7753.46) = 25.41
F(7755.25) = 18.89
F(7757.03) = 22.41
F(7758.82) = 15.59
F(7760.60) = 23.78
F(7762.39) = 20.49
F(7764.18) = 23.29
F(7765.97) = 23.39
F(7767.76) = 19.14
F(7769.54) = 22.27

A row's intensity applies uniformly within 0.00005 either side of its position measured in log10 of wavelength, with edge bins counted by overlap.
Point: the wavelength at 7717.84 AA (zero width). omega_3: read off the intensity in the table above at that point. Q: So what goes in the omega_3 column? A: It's 29.92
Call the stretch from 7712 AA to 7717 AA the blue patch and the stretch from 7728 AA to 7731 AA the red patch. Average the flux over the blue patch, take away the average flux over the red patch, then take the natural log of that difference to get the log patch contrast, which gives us 1.3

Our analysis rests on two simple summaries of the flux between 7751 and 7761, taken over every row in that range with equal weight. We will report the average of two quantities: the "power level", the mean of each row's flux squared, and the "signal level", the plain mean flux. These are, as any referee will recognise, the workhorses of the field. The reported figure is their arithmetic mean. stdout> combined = 209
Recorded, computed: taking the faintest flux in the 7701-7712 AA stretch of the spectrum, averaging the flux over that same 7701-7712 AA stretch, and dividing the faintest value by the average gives 0.73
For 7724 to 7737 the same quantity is 0.70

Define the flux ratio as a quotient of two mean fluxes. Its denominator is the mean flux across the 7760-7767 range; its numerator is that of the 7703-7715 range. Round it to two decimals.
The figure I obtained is 1.00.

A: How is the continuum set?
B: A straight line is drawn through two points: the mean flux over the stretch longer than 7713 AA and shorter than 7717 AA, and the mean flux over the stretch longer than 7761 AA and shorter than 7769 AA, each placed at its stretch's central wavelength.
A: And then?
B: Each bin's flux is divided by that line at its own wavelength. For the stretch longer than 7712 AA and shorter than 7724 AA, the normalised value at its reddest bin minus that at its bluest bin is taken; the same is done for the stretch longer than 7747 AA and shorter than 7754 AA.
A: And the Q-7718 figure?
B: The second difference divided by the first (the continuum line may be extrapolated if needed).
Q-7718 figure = 0.3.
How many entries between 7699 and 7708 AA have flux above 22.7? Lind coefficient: 2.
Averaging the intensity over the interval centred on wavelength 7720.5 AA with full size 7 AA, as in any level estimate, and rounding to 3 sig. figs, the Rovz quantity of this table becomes 22.3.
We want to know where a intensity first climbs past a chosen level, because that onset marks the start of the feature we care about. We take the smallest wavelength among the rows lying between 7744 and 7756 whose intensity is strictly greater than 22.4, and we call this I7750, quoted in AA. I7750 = 7744.54 AA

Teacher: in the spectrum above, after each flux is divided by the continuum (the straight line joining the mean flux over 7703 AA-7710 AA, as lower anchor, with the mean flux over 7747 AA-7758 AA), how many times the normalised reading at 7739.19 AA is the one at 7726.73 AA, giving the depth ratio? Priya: 0.83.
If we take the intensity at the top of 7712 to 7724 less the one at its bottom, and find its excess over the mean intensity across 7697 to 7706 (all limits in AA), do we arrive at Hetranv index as -22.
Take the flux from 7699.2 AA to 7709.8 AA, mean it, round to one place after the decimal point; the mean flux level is 22.9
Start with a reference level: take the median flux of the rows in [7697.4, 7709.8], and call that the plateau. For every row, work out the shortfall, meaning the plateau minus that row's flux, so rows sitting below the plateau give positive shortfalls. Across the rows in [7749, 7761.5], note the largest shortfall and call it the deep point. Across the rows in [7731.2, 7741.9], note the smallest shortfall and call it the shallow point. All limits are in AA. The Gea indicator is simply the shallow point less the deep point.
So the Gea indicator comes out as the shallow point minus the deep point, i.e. -20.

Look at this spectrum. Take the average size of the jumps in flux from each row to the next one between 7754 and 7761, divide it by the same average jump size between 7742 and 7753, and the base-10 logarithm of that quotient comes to -0.03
